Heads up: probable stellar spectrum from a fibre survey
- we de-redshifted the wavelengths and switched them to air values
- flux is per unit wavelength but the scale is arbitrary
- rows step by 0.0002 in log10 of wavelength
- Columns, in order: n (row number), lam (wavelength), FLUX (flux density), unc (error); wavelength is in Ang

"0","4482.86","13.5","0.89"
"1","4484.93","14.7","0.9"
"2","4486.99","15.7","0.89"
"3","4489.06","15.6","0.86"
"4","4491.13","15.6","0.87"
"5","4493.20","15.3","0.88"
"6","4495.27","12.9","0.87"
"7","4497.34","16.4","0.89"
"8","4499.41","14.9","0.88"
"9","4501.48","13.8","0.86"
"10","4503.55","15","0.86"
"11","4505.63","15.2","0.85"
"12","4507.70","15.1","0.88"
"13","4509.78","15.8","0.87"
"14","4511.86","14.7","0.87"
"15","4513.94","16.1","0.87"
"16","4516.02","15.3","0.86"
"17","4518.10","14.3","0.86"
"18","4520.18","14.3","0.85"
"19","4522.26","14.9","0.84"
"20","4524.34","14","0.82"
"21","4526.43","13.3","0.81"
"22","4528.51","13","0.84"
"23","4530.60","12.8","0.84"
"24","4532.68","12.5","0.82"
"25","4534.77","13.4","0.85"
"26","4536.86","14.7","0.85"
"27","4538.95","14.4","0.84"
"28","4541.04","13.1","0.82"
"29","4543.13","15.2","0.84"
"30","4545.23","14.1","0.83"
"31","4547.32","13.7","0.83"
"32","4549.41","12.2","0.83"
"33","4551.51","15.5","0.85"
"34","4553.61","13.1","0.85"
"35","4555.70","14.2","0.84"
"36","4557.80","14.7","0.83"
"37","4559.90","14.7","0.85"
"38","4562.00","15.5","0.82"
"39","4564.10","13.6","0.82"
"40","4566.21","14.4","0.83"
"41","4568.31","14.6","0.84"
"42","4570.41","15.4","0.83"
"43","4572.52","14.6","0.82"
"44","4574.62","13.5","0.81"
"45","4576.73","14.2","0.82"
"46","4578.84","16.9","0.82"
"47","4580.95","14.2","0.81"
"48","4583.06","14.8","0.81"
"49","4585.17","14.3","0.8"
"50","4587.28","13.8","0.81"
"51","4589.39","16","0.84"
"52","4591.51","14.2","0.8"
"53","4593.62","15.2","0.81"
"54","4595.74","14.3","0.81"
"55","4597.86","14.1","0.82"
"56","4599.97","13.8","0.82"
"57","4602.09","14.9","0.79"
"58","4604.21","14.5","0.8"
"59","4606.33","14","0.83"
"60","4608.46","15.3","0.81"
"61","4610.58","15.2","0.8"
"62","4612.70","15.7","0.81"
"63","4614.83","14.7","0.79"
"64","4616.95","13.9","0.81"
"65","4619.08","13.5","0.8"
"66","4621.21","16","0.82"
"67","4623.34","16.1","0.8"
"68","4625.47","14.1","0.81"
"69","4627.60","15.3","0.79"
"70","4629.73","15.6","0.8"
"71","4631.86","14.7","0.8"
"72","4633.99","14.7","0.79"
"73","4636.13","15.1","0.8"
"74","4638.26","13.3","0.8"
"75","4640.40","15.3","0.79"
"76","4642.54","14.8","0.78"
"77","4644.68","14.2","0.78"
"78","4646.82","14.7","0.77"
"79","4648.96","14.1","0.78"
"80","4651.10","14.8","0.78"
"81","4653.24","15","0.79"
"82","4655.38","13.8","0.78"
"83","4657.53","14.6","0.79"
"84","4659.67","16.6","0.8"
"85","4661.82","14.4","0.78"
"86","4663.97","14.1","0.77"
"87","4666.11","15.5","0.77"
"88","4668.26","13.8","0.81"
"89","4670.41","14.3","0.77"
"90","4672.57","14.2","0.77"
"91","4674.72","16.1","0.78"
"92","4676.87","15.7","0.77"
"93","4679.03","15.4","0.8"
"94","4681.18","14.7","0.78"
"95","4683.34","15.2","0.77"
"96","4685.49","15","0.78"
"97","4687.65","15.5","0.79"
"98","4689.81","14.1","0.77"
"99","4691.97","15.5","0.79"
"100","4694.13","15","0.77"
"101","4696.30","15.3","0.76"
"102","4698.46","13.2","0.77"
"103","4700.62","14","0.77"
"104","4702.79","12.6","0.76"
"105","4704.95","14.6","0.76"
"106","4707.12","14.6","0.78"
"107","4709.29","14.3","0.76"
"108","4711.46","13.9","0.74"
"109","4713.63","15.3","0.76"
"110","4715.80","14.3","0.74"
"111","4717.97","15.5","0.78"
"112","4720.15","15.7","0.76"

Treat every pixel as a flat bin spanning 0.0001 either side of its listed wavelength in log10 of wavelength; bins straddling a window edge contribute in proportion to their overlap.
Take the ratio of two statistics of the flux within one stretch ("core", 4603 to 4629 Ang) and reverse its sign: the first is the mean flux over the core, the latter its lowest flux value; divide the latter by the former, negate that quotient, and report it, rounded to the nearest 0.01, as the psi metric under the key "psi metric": -0.91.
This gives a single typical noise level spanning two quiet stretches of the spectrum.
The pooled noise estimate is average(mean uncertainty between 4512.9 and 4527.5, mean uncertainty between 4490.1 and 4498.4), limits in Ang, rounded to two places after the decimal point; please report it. 0.86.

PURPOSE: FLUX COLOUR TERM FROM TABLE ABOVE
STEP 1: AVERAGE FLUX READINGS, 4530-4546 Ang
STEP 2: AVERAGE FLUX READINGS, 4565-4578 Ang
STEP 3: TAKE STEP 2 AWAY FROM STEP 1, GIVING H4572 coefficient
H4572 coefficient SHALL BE -0.7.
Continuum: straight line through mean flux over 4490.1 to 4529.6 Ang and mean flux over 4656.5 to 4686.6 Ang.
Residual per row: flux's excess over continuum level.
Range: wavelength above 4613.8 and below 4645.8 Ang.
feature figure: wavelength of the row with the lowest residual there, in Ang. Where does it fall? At 4638.26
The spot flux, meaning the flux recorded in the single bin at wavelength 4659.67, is 16.6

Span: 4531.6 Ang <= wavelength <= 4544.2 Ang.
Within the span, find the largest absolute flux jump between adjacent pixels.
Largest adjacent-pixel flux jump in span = 2.1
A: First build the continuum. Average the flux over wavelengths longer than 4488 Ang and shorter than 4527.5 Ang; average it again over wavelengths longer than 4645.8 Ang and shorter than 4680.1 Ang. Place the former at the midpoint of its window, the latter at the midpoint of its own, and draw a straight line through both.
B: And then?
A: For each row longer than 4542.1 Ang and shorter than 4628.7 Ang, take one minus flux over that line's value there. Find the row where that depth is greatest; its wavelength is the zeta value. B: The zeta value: 4549.41 Ang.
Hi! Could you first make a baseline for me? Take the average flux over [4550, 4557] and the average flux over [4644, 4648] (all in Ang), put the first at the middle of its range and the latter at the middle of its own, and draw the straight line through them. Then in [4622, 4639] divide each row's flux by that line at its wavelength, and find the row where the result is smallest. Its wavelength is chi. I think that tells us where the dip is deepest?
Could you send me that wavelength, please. 4638.26 Ang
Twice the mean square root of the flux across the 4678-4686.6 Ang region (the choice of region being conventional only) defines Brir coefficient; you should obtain 7.77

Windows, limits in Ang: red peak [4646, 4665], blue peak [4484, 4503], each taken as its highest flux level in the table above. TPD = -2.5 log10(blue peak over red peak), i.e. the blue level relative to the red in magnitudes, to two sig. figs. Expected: 0.013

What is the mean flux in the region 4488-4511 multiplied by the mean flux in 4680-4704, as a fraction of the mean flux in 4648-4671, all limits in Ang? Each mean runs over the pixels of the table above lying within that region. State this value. 15.0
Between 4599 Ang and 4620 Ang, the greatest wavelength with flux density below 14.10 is 4619.08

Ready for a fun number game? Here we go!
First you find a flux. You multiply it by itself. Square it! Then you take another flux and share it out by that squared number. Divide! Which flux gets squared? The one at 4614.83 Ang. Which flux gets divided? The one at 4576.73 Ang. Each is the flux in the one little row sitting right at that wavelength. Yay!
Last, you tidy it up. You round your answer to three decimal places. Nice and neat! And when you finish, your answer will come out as 0.066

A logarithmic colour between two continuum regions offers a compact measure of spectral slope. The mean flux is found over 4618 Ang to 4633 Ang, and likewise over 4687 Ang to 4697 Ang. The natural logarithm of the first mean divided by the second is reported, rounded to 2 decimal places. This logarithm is 0.00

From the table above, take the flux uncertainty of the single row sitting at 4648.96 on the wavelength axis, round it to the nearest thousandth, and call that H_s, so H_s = 0.780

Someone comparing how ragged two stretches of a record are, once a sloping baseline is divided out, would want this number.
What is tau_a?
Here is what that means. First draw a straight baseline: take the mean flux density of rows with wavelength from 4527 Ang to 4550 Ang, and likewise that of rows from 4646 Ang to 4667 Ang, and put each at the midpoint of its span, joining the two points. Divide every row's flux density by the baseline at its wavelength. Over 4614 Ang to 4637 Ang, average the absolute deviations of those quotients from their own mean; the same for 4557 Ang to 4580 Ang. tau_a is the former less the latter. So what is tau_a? -0.003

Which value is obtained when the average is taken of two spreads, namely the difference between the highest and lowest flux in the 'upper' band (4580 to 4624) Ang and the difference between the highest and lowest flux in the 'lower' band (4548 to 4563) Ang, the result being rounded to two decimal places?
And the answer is 2.95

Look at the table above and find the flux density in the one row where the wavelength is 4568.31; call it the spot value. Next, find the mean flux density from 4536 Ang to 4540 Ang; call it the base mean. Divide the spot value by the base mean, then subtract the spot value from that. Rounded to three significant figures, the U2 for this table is -13.6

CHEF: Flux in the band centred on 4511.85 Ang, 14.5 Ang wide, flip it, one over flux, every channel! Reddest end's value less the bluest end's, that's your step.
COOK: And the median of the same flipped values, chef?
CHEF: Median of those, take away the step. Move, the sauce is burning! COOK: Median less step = 0.062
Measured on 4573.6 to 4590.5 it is 0.082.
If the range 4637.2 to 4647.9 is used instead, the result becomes 0.075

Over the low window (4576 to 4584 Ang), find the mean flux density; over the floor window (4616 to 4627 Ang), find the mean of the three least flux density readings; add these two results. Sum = 28.9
